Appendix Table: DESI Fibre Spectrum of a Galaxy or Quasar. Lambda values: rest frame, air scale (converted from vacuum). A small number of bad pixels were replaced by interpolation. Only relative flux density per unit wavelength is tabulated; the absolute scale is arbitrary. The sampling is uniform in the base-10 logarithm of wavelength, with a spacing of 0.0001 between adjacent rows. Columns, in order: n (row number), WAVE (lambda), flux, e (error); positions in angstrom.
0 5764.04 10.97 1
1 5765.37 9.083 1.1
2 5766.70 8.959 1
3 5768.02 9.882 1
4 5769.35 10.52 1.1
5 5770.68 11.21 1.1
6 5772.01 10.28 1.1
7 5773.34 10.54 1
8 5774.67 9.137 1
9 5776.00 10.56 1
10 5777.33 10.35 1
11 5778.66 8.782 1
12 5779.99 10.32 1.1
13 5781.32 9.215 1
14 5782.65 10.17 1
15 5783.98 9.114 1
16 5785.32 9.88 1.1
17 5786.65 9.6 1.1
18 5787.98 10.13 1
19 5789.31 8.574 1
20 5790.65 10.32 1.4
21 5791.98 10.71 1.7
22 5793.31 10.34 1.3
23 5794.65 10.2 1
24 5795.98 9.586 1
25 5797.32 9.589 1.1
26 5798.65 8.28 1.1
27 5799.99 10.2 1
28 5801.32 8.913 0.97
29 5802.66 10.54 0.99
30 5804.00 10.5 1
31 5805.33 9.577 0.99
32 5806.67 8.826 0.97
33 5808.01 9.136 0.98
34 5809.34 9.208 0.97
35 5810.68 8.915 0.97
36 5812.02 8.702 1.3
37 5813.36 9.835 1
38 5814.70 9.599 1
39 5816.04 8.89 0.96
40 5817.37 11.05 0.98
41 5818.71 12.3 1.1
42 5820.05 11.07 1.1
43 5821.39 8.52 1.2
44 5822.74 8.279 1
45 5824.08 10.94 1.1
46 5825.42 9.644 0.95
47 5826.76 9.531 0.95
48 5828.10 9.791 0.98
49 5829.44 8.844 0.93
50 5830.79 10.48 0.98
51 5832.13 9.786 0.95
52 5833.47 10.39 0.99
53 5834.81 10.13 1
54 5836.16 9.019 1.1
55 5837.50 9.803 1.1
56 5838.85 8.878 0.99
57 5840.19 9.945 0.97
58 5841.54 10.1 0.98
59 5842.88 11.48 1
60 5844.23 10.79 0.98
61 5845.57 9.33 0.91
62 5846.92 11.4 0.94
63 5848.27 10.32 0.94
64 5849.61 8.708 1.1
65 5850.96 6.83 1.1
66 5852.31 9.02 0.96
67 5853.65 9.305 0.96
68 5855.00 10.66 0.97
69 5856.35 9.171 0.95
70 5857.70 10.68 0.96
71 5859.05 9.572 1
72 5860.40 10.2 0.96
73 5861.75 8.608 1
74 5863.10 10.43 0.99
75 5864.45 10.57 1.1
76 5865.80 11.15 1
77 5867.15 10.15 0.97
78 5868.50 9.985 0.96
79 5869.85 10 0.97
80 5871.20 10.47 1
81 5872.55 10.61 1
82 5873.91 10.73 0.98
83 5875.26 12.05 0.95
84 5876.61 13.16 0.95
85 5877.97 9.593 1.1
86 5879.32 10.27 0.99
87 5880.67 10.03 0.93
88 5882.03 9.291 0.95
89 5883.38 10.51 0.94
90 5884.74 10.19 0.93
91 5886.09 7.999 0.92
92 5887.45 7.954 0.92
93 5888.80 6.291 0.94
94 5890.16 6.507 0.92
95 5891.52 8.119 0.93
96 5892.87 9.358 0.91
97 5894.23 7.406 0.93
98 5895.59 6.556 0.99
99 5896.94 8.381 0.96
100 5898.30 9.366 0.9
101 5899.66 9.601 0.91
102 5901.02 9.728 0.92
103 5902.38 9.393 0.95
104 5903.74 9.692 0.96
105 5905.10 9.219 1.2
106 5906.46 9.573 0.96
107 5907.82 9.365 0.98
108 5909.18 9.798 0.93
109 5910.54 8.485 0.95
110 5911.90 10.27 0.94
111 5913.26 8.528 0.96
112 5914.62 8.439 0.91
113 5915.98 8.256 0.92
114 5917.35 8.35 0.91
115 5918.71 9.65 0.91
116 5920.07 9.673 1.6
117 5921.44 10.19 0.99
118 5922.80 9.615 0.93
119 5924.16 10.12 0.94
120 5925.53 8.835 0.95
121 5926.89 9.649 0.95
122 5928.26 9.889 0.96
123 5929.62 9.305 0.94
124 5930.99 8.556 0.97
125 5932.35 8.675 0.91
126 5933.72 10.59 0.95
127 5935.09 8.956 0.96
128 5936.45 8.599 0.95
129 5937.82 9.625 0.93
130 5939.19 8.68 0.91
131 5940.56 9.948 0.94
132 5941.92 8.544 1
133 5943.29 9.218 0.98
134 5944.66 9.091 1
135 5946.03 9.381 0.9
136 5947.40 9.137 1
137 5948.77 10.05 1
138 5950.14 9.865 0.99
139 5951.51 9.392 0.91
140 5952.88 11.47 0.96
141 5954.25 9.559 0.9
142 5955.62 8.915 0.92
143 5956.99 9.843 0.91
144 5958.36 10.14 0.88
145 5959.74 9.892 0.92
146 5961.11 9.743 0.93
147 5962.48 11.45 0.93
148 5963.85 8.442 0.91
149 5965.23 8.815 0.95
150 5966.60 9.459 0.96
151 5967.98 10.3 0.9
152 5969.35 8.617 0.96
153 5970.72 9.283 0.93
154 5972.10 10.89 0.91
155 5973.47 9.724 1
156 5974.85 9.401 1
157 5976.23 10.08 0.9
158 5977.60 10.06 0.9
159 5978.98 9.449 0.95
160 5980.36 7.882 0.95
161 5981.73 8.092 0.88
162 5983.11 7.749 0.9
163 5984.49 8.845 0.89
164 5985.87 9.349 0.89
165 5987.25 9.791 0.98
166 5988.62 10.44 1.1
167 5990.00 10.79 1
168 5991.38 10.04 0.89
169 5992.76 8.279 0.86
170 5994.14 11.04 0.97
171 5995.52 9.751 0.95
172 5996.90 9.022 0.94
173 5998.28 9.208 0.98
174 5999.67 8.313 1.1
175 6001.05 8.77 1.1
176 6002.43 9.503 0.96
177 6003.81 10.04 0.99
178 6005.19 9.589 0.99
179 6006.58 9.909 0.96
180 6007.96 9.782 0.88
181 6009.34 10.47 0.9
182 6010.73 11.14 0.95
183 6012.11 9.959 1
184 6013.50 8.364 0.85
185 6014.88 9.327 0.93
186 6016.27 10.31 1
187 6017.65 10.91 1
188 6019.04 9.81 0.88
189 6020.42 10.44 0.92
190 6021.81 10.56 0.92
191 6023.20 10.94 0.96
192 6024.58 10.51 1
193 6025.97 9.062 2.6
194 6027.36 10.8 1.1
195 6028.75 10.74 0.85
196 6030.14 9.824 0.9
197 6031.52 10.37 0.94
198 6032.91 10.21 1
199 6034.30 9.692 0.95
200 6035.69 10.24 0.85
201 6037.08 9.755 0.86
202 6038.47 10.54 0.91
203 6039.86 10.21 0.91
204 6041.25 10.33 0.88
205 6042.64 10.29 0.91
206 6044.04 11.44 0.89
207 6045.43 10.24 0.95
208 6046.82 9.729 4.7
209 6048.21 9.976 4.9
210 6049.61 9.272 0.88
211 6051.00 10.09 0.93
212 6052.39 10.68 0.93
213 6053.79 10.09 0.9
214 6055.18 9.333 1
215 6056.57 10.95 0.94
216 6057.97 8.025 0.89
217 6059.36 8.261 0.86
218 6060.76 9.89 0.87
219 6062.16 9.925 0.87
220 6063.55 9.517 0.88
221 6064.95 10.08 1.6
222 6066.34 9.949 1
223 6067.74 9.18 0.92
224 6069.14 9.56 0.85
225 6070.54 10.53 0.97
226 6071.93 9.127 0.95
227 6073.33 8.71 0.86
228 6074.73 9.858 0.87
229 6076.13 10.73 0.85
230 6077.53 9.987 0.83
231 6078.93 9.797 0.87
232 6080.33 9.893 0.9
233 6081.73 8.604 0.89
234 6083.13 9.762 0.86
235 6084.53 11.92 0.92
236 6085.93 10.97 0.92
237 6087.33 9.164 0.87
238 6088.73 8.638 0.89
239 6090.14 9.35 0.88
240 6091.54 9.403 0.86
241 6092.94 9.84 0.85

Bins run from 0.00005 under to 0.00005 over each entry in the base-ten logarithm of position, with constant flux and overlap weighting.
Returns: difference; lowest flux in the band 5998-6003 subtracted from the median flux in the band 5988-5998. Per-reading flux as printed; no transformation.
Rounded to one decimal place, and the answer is 1.7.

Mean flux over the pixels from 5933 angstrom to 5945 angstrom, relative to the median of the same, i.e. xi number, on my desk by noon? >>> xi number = 1.02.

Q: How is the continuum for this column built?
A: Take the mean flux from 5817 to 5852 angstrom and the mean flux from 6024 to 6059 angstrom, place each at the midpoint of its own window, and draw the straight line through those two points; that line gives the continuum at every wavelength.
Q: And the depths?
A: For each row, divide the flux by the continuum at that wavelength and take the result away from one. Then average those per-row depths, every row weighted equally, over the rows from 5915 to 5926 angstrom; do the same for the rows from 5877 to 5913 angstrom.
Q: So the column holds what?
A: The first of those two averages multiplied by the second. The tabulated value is 0.006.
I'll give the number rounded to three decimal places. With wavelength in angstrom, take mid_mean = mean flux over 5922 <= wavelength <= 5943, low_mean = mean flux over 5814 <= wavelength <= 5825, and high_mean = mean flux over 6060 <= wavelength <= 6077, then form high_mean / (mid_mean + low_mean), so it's 0.503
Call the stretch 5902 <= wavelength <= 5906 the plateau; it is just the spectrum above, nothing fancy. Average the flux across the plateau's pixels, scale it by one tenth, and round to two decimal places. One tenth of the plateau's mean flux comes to 0.94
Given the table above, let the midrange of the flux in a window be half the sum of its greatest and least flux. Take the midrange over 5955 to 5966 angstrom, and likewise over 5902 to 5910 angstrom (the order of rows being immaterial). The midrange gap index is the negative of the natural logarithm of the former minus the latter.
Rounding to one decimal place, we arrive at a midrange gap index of 0.8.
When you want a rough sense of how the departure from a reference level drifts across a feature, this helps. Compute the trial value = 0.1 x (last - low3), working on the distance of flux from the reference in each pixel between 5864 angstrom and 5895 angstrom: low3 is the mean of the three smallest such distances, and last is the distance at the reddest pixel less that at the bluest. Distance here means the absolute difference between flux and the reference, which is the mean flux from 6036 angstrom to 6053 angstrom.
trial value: 0.24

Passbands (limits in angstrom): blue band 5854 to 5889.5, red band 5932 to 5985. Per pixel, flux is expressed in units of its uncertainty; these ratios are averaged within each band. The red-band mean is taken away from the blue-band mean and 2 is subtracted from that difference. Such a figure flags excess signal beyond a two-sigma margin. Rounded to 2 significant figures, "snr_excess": -1.8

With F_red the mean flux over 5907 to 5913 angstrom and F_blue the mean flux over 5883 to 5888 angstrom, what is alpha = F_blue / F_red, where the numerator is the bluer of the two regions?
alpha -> 0.97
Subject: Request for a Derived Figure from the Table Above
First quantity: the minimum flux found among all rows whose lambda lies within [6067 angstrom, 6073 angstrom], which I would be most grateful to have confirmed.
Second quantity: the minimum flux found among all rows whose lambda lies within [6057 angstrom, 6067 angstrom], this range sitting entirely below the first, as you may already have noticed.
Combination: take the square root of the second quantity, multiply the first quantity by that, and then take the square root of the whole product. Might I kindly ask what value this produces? 5.08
